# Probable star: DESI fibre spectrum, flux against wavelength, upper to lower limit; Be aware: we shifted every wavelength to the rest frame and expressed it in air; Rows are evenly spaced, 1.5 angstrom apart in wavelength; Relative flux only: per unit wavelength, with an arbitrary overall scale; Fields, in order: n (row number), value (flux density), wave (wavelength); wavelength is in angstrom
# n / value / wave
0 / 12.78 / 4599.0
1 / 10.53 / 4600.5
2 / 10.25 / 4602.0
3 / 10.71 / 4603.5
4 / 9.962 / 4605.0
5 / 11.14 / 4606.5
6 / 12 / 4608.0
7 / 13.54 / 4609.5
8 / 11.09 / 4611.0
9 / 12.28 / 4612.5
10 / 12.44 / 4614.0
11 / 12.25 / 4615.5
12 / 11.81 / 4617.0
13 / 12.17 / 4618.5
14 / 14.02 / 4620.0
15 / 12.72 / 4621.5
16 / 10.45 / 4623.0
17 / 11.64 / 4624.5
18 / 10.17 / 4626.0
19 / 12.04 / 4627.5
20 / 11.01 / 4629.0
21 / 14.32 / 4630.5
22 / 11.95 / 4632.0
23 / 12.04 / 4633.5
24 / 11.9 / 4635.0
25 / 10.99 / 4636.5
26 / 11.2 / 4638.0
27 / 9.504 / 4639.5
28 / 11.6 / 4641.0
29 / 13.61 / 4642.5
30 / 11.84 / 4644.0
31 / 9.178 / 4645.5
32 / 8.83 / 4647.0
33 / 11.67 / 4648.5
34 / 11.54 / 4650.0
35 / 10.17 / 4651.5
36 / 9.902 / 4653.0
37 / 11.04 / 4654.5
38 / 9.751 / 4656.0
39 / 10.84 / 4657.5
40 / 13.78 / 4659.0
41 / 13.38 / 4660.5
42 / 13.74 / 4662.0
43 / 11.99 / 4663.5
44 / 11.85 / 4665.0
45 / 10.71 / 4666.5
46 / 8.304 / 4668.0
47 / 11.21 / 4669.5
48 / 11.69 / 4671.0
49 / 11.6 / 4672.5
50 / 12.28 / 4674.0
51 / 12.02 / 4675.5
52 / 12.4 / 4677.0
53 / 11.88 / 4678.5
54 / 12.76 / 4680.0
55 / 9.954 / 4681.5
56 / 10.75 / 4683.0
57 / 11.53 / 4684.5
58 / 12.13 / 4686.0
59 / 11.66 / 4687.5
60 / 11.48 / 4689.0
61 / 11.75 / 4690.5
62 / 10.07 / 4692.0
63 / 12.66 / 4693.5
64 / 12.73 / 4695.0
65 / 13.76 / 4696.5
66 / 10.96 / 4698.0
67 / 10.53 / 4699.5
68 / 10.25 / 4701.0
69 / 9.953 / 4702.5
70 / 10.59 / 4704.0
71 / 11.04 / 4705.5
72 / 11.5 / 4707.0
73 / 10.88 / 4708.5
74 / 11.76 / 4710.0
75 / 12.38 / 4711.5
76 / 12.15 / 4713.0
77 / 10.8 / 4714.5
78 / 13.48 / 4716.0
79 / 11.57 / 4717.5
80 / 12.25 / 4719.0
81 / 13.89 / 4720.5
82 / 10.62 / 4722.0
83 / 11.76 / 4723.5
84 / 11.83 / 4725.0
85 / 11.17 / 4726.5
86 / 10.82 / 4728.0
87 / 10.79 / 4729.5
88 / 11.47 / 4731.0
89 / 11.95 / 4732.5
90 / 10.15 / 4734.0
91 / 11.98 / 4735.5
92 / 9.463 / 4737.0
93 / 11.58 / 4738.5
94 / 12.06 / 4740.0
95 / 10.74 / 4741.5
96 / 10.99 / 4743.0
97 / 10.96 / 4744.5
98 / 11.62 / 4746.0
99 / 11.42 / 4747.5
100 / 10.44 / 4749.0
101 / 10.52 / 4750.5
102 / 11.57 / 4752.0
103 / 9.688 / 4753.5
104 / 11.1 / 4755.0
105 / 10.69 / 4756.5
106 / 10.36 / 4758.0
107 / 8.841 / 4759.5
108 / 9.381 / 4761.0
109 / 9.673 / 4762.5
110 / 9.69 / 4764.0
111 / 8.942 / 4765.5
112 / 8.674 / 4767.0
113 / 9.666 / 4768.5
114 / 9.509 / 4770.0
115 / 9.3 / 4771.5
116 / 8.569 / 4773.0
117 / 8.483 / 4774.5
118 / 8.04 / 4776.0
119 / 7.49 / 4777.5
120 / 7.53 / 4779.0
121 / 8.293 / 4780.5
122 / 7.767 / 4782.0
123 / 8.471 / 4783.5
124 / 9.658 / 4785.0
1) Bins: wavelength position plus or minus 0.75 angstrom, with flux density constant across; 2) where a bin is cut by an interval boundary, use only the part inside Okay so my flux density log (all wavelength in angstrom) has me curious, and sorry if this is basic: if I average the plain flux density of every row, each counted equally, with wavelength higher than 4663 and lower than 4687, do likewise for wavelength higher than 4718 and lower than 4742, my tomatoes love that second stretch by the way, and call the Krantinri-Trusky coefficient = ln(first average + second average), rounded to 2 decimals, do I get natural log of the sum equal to 3.13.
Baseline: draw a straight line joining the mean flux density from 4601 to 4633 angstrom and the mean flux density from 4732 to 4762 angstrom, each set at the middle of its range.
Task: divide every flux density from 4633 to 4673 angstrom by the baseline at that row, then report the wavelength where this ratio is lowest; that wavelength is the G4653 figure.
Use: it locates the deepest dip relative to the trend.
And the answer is 4668.0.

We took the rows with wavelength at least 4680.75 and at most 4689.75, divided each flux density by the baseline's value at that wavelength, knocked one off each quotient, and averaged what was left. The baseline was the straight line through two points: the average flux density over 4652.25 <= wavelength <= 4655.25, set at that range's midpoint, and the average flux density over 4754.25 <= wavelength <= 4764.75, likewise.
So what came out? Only 0.09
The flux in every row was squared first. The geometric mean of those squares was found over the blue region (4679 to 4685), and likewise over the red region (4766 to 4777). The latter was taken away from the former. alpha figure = 47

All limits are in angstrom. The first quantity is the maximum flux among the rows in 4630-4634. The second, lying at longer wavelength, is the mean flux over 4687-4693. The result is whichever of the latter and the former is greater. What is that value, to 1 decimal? 14.3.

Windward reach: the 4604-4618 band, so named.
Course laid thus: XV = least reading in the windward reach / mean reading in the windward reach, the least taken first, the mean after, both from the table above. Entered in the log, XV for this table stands 0.84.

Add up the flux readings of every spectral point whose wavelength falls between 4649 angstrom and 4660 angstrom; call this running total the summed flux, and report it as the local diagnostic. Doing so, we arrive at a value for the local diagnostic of 77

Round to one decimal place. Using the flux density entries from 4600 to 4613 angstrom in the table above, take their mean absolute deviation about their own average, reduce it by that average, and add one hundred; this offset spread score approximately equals 89.6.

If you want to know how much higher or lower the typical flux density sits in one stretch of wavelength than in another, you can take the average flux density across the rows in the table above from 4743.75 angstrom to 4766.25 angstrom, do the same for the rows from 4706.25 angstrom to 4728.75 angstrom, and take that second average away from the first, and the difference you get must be -1.5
